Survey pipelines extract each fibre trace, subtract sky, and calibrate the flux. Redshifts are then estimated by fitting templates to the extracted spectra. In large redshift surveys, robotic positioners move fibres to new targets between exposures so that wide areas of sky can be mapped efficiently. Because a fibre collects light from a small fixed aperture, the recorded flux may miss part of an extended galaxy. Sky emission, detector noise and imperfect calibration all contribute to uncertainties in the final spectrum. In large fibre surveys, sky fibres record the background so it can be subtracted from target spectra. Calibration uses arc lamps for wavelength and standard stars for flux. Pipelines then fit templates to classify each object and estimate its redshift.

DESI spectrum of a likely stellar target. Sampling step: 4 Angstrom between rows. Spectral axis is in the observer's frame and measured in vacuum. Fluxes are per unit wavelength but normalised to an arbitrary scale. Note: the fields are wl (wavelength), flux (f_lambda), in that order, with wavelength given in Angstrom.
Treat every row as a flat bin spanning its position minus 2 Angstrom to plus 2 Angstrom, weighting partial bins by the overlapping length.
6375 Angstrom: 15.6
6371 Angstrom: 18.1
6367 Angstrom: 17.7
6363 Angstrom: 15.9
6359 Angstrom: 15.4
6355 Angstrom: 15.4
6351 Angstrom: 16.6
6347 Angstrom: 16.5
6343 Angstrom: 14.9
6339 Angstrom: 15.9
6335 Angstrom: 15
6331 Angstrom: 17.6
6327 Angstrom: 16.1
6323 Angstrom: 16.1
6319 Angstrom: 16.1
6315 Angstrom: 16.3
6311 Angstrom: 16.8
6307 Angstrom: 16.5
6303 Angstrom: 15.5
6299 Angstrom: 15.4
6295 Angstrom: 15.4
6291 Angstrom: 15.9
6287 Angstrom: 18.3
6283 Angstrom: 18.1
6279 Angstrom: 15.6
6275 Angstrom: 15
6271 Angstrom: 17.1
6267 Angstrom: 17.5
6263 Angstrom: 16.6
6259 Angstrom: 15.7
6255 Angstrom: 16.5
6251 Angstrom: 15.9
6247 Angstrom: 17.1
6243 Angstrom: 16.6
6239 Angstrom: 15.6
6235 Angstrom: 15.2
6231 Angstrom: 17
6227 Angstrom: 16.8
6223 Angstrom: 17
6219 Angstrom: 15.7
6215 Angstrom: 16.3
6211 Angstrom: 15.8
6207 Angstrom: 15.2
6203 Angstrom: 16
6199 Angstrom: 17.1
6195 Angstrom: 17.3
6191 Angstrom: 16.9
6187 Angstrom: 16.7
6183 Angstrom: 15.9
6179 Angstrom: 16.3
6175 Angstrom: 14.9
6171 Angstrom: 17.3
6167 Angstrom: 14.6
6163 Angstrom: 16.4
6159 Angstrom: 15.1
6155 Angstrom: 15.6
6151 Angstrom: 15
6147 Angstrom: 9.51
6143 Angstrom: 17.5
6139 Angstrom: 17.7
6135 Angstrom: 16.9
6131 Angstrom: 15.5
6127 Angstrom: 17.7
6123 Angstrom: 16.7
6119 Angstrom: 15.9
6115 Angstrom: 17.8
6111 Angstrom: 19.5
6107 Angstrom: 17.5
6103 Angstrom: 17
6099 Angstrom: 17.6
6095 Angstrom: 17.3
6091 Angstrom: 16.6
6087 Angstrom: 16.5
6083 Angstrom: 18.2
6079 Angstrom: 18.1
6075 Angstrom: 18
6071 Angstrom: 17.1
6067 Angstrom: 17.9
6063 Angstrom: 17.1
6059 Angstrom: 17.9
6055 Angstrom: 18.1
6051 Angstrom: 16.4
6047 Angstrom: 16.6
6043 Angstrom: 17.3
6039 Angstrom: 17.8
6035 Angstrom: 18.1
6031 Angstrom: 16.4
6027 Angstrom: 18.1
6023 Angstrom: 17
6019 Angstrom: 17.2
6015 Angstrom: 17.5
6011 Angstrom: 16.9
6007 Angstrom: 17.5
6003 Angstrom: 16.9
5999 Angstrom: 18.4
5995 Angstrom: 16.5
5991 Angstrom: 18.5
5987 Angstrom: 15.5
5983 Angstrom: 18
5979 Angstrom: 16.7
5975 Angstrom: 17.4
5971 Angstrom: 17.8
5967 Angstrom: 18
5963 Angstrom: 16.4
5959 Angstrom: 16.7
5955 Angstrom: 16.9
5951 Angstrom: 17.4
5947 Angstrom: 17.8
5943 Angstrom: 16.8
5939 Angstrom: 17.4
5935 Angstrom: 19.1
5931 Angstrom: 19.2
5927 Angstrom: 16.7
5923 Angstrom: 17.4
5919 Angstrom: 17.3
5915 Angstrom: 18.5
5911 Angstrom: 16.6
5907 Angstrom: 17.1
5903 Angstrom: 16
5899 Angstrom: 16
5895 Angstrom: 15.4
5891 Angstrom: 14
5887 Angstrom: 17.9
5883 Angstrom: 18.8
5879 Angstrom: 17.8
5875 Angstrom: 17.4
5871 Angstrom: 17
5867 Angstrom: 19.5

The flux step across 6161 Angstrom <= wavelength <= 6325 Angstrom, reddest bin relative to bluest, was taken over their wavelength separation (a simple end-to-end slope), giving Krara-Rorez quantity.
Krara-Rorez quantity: -0.002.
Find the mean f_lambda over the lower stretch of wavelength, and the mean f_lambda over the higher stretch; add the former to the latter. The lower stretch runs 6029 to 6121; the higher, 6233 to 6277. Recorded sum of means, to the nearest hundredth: 33.68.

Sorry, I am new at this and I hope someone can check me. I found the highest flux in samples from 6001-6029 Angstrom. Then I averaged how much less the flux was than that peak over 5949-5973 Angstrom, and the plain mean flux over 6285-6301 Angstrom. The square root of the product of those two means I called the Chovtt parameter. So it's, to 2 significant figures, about 3.8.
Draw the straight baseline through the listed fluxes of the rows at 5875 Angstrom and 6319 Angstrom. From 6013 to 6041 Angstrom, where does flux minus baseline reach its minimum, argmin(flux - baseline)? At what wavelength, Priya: 6031 Angstrom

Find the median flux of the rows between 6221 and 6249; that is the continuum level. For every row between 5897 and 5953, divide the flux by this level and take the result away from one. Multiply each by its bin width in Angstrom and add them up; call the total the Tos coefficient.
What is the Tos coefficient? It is -1.9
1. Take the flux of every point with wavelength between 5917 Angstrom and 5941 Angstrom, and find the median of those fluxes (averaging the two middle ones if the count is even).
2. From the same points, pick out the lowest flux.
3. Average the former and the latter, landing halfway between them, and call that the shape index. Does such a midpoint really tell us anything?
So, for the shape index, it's 17.05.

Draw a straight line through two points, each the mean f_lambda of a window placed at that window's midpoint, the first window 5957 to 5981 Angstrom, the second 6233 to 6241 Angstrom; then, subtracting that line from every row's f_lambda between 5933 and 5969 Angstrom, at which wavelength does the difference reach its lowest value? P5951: 5963 Angstrom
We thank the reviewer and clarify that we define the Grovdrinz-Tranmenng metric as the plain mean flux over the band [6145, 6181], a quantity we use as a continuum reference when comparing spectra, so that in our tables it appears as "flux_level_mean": 15.0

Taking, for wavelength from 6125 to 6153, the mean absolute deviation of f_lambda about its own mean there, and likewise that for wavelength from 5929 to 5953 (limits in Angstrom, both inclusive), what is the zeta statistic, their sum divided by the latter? 3.5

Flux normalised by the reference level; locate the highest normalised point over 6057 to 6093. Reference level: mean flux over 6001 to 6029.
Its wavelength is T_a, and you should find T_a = 6083 Angstrom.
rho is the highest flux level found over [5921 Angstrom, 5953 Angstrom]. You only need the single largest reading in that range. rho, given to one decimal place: 19.2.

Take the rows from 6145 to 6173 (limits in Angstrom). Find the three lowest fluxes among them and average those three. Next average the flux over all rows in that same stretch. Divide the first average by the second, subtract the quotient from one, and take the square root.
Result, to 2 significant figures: 0.34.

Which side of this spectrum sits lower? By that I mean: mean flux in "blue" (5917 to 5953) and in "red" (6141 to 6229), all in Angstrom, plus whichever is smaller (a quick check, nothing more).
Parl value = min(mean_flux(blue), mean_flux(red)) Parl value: 15.9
